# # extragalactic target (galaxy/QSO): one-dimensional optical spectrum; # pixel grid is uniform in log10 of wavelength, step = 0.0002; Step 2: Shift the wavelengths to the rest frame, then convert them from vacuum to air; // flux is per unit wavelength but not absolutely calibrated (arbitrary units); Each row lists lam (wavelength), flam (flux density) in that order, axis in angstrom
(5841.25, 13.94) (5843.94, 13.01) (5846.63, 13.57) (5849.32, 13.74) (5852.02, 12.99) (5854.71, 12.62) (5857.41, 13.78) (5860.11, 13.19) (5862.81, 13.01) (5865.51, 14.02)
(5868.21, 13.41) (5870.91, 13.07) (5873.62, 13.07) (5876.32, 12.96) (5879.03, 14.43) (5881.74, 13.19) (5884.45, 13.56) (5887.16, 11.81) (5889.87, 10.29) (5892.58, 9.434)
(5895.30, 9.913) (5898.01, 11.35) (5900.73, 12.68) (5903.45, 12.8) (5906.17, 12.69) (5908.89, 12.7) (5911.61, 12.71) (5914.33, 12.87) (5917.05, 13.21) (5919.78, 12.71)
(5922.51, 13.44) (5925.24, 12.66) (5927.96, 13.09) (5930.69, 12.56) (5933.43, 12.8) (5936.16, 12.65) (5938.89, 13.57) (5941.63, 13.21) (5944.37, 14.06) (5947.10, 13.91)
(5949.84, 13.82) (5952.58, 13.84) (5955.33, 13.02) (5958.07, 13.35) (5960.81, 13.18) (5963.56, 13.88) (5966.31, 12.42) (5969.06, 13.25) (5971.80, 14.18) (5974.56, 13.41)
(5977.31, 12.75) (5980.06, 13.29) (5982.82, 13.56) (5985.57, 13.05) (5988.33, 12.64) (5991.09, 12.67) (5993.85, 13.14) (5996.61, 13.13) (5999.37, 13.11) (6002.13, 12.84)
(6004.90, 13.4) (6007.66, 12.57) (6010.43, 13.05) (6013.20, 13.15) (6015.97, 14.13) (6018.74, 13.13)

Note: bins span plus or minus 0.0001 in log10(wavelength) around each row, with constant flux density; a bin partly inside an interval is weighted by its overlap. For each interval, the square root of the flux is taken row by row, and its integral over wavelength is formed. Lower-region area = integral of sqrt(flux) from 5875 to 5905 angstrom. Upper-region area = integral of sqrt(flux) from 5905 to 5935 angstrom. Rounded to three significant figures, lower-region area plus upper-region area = 211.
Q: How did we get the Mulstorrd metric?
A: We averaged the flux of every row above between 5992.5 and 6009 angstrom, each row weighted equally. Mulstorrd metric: 13.0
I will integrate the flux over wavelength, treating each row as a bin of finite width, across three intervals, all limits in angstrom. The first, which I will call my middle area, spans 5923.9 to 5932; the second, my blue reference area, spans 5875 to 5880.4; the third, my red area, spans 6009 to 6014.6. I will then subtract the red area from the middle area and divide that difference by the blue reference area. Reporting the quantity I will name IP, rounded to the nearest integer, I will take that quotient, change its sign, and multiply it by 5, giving -2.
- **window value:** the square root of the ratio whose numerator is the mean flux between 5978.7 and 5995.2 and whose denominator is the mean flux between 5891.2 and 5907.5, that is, 1.07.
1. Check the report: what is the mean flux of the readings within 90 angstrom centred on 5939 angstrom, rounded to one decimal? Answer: 13.0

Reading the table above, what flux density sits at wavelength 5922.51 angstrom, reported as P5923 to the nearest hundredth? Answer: 13.44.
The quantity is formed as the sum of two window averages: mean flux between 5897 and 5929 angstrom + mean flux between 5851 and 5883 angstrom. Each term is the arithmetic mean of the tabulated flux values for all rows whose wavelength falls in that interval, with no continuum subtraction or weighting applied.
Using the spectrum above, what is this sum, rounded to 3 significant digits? 26.1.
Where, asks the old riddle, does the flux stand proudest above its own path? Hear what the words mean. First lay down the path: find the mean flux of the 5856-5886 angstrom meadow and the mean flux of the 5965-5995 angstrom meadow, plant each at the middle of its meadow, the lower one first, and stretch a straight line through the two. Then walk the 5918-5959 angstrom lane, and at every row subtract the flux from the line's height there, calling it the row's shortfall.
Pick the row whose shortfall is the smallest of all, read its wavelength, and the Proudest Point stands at 5944.37 angstrom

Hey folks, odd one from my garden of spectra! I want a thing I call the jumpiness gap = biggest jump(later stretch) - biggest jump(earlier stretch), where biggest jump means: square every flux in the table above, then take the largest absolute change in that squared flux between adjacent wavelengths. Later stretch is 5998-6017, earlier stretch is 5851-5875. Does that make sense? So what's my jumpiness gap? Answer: -3.9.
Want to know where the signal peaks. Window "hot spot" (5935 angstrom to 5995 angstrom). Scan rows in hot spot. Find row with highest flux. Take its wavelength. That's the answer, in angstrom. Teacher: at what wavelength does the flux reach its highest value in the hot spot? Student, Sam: 5971.80 angstrom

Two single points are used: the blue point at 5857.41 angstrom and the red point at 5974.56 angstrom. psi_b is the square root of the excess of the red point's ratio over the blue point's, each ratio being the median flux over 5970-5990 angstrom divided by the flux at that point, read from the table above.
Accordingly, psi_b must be 0.16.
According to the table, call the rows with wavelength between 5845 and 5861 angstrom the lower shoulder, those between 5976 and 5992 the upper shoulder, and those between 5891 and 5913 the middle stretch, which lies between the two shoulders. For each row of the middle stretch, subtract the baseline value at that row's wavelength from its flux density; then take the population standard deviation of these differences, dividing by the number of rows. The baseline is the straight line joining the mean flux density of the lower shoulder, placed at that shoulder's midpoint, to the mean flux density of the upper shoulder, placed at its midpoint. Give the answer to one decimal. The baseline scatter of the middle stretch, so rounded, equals 1.3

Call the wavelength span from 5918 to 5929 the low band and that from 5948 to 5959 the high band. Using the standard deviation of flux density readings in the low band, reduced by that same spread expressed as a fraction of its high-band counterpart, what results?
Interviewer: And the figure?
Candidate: -0.6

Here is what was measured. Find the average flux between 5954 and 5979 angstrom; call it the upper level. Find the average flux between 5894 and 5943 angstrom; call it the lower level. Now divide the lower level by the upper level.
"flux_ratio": 0.95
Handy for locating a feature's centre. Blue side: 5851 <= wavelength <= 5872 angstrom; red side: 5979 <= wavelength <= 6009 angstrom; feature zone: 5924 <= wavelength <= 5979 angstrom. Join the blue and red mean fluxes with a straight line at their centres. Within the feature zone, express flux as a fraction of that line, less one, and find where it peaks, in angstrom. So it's 5971.80 angstrom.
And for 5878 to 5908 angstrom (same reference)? 5879.03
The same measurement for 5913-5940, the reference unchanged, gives 5938.89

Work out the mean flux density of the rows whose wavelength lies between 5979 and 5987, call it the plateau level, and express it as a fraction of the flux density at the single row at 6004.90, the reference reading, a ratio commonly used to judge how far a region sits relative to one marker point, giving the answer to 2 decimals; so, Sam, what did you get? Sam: 0.99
